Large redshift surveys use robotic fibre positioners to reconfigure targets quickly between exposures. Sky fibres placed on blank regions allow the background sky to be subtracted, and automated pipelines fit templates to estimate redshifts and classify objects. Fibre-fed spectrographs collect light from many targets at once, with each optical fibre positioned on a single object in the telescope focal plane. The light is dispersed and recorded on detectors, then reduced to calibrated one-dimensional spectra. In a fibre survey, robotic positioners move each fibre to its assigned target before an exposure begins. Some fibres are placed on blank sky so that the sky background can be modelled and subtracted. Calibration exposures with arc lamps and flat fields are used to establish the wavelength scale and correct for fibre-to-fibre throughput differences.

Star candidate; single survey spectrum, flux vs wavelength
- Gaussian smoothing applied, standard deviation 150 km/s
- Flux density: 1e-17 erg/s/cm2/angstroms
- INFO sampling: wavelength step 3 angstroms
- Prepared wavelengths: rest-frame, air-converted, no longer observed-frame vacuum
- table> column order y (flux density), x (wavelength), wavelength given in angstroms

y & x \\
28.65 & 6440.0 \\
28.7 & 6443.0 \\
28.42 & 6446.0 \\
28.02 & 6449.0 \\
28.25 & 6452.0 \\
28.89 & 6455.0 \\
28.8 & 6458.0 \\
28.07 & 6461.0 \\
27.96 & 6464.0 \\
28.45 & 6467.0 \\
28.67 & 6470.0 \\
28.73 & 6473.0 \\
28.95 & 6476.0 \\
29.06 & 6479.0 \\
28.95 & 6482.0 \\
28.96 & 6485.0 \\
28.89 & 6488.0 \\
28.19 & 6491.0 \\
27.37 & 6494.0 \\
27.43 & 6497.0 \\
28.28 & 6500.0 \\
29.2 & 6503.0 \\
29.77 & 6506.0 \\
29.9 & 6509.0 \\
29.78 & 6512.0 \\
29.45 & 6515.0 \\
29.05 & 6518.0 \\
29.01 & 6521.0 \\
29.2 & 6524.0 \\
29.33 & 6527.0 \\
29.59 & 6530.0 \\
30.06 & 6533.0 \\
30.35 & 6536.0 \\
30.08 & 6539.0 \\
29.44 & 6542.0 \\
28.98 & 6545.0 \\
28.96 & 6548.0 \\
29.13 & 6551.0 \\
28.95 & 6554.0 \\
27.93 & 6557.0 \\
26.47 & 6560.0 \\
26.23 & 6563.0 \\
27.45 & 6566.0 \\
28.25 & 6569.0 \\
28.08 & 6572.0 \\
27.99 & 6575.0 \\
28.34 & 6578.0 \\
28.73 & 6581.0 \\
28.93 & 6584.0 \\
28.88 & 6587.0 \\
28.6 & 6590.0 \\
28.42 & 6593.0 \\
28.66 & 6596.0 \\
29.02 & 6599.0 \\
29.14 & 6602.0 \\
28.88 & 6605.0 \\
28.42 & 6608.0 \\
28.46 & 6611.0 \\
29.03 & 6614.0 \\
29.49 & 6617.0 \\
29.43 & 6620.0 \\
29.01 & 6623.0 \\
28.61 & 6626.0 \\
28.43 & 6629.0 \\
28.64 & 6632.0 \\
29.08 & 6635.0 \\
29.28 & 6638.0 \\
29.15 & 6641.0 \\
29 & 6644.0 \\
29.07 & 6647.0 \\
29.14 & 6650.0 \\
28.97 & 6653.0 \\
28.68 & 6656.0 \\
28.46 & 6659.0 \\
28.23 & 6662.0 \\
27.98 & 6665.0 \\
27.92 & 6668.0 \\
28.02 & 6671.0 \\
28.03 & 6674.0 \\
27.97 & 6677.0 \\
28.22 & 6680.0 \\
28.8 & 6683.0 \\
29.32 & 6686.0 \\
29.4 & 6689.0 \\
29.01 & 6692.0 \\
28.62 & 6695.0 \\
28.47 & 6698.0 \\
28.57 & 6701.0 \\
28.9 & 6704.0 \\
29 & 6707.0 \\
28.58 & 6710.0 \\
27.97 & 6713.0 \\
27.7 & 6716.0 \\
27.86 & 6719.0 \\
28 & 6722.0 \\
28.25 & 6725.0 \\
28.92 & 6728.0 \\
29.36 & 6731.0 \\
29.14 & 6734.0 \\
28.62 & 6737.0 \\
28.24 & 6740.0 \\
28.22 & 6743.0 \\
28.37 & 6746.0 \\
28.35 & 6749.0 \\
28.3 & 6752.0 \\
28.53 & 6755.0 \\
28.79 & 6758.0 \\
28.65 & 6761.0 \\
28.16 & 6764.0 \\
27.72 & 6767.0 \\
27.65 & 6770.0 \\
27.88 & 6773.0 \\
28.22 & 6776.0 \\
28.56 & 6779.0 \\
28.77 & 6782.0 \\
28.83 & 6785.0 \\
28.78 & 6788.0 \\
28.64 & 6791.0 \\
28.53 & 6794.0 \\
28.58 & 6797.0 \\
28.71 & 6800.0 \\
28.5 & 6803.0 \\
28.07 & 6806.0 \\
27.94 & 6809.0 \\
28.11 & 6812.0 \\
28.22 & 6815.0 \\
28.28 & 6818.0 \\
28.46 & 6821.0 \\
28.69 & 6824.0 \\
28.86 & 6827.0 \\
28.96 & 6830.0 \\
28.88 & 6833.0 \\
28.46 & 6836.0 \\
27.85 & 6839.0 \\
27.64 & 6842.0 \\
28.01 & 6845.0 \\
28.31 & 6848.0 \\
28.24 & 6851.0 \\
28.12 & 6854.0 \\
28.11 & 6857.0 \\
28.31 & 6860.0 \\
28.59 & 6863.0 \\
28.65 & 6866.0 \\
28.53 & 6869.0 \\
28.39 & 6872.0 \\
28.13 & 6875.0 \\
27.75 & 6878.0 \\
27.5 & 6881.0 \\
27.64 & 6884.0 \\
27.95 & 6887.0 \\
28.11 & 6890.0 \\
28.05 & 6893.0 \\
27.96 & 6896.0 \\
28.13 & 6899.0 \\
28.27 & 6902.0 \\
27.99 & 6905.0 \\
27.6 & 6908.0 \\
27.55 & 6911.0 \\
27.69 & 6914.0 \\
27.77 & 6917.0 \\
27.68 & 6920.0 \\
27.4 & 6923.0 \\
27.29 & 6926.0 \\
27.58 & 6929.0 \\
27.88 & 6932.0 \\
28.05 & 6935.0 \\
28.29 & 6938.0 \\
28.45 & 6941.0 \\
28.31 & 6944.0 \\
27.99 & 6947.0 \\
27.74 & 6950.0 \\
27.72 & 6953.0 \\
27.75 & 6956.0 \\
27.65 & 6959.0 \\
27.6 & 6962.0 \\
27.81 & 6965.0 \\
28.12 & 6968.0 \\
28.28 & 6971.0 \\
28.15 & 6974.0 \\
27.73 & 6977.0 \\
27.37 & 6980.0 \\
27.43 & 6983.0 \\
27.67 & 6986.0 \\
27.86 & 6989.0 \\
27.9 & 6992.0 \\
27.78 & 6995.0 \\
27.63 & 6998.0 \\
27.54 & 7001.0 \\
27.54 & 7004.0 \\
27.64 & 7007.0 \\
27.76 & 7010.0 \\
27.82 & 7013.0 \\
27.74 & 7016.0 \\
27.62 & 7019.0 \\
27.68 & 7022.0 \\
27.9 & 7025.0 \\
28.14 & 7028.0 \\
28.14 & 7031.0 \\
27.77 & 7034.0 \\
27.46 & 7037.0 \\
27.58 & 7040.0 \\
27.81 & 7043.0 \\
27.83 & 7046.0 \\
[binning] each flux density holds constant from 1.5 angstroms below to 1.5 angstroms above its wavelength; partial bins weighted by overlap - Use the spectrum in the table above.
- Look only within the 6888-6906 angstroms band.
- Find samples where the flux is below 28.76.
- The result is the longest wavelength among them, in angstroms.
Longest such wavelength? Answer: 6905.0 angstroms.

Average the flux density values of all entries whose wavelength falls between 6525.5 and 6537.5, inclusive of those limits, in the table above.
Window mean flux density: 29.8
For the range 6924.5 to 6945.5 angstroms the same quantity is 28.0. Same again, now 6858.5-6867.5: 28.5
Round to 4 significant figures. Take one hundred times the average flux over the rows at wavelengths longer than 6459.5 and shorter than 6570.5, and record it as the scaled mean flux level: 2877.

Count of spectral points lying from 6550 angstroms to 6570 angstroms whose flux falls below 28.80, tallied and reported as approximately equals 5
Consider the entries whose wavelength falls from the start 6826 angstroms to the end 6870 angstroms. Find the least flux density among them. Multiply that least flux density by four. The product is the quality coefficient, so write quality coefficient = 111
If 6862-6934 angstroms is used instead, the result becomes 109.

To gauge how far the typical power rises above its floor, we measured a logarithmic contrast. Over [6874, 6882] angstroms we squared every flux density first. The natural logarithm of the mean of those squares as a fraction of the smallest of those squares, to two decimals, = 0.02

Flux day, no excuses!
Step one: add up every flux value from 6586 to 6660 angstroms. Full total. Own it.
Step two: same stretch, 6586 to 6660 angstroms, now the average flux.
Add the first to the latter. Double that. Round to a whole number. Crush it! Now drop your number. 1502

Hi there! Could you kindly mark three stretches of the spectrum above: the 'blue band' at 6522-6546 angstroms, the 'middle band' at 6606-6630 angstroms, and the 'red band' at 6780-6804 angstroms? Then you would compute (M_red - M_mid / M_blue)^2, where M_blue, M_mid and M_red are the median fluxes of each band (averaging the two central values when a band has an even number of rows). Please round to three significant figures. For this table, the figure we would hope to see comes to 767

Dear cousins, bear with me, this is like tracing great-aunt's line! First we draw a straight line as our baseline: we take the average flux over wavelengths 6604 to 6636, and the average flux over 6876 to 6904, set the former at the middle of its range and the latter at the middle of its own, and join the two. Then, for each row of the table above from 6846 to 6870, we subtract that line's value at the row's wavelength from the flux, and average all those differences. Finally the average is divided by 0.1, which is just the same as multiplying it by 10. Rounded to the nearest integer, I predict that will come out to 3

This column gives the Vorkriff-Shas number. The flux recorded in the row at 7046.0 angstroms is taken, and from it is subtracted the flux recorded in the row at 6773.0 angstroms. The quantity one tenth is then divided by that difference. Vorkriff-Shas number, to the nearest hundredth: -2.00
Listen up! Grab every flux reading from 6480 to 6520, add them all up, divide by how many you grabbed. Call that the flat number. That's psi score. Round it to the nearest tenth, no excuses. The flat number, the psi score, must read 28.9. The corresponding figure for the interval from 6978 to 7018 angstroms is 27.7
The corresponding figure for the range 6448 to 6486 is 28.6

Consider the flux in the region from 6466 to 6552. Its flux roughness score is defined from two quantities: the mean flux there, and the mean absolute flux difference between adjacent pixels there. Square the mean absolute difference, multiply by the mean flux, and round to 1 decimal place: 2.8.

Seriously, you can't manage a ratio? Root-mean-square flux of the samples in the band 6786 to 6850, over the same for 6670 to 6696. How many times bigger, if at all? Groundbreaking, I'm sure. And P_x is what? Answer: 0.993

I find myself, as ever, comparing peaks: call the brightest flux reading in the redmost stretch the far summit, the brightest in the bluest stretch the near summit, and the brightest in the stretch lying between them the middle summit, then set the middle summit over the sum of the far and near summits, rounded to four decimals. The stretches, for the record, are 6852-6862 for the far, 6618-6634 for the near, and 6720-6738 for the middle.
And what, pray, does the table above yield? 0.5085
